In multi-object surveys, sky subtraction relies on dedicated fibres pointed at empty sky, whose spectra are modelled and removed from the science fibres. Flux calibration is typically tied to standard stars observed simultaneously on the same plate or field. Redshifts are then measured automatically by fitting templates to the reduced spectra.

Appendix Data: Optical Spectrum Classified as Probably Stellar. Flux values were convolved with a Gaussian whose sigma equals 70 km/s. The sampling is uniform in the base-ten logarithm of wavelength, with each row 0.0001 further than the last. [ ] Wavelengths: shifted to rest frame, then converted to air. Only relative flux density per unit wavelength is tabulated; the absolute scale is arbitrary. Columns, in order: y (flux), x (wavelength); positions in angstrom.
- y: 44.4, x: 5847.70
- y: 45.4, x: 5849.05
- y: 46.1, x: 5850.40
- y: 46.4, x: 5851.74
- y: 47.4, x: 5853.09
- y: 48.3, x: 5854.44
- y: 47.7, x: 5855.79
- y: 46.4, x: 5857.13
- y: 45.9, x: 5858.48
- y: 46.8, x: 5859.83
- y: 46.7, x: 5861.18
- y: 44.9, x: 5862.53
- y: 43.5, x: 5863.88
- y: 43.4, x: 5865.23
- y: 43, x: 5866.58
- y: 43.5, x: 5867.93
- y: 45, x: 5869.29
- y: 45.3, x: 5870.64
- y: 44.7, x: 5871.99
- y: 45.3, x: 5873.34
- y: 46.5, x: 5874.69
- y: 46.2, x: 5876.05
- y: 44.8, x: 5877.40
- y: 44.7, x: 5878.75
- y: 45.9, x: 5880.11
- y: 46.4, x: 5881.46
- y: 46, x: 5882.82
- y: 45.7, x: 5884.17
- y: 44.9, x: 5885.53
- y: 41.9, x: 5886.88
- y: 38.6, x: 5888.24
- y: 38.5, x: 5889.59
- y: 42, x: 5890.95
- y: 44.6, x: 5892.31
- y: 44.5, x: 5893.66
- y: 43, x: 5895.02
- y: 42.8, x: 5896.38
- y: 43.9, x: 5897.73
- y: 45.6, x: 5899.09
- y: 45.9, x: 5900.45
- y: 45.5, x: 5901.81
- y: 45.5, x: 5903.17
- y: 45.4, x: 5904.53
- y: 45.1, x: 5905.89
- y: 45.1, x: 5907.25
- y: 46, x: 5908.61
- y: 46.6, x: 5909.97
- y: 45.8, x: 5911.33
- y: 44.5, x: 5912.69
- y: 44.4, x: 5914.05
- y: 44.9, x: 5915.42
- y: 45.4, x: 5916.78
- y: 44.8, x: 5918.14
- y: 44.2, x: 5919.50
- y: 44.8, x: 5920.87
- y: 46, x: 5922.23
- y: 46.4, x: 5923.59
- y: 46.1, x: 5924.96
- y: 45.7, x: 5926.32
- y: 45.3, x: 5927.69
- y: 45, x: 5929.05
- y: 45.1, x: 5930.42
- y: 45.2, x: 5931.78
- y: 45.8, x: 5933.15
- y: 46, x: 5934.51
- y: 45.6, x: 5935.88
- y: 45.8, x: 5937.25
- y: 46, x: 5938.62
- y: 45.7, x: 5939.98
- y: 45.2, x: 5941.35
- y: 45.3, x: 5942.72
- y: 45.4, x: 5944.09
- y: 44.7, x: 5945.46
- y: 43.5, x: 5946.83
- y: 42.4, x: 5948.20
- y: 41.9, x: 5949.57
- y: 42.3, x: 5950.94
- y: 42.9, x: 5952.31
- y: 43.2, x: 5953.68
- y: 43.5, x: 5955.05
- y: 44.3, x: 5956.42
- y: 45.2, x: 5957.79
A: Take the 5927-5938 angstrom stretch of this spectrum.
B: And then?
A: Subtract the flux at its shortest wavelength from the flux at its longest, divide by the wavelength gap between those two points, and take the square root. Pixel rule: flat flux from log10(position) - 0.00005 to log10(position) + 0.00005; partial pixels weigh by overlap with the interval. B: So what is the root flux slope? 0.23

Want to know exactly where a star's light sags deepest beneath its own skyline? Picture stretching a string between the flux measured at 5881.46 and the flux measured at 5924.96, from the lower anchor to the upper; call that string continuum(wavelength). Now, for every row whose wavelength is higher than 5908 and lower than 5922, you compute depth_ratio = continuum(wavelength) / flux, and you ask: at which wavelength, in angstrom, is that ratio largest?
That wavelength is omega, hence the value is 5919.50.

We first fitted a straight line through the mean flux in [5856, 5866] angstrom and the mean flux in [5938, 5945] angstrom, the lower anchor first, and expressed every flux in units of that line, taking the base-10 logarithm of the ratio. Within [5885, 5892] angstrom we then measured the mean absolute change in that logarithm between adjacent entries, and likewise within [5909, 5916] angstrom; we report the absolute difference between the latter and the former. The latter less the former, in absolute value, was 0.020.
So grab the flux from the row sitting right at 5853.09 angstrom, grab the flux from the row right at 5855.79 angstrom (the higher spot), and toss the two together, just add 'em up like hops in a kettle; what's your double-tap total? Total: 95.1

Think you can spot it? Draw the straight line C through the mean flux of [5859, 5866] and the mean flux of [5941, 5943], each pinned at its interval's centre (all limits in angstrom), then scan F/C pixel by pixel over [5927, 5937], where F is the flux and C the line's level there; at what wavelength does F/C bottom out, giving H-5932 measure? 5929.05 angstrom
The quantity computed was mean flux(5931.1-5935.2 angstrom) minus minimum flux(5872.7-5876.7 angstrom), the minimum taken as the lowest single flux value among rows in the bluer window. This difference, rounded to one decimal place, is 0.4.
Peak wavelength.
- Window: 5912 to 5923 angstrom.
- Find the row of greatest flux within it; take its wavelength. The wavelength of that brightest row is 5922.23 angstrom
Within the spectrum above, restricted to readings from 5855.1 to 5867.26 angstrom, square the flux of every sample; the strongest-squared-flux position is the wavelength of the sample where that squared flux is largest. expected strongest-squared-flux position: 5855.79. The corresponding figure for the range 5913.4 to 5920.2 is 5916.78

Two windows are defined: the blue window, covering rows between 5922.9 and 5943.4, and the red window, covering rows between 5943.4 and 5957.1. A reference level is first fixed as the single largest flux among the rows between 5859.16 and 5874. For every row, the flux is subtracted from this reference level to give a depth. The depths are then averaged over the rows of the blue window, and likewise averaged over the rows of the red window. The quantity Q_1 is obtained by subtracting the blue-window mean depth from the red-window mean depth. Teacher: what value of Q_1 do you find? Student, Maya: 2.2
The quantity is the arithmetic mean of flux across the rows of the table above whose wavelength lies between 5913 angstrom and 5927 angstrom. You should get 45.3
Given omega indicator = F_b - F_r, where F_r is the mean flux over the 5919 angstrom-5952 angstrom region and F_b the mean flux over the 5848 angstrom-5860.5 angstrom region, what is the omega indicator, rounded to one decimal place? 1.7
